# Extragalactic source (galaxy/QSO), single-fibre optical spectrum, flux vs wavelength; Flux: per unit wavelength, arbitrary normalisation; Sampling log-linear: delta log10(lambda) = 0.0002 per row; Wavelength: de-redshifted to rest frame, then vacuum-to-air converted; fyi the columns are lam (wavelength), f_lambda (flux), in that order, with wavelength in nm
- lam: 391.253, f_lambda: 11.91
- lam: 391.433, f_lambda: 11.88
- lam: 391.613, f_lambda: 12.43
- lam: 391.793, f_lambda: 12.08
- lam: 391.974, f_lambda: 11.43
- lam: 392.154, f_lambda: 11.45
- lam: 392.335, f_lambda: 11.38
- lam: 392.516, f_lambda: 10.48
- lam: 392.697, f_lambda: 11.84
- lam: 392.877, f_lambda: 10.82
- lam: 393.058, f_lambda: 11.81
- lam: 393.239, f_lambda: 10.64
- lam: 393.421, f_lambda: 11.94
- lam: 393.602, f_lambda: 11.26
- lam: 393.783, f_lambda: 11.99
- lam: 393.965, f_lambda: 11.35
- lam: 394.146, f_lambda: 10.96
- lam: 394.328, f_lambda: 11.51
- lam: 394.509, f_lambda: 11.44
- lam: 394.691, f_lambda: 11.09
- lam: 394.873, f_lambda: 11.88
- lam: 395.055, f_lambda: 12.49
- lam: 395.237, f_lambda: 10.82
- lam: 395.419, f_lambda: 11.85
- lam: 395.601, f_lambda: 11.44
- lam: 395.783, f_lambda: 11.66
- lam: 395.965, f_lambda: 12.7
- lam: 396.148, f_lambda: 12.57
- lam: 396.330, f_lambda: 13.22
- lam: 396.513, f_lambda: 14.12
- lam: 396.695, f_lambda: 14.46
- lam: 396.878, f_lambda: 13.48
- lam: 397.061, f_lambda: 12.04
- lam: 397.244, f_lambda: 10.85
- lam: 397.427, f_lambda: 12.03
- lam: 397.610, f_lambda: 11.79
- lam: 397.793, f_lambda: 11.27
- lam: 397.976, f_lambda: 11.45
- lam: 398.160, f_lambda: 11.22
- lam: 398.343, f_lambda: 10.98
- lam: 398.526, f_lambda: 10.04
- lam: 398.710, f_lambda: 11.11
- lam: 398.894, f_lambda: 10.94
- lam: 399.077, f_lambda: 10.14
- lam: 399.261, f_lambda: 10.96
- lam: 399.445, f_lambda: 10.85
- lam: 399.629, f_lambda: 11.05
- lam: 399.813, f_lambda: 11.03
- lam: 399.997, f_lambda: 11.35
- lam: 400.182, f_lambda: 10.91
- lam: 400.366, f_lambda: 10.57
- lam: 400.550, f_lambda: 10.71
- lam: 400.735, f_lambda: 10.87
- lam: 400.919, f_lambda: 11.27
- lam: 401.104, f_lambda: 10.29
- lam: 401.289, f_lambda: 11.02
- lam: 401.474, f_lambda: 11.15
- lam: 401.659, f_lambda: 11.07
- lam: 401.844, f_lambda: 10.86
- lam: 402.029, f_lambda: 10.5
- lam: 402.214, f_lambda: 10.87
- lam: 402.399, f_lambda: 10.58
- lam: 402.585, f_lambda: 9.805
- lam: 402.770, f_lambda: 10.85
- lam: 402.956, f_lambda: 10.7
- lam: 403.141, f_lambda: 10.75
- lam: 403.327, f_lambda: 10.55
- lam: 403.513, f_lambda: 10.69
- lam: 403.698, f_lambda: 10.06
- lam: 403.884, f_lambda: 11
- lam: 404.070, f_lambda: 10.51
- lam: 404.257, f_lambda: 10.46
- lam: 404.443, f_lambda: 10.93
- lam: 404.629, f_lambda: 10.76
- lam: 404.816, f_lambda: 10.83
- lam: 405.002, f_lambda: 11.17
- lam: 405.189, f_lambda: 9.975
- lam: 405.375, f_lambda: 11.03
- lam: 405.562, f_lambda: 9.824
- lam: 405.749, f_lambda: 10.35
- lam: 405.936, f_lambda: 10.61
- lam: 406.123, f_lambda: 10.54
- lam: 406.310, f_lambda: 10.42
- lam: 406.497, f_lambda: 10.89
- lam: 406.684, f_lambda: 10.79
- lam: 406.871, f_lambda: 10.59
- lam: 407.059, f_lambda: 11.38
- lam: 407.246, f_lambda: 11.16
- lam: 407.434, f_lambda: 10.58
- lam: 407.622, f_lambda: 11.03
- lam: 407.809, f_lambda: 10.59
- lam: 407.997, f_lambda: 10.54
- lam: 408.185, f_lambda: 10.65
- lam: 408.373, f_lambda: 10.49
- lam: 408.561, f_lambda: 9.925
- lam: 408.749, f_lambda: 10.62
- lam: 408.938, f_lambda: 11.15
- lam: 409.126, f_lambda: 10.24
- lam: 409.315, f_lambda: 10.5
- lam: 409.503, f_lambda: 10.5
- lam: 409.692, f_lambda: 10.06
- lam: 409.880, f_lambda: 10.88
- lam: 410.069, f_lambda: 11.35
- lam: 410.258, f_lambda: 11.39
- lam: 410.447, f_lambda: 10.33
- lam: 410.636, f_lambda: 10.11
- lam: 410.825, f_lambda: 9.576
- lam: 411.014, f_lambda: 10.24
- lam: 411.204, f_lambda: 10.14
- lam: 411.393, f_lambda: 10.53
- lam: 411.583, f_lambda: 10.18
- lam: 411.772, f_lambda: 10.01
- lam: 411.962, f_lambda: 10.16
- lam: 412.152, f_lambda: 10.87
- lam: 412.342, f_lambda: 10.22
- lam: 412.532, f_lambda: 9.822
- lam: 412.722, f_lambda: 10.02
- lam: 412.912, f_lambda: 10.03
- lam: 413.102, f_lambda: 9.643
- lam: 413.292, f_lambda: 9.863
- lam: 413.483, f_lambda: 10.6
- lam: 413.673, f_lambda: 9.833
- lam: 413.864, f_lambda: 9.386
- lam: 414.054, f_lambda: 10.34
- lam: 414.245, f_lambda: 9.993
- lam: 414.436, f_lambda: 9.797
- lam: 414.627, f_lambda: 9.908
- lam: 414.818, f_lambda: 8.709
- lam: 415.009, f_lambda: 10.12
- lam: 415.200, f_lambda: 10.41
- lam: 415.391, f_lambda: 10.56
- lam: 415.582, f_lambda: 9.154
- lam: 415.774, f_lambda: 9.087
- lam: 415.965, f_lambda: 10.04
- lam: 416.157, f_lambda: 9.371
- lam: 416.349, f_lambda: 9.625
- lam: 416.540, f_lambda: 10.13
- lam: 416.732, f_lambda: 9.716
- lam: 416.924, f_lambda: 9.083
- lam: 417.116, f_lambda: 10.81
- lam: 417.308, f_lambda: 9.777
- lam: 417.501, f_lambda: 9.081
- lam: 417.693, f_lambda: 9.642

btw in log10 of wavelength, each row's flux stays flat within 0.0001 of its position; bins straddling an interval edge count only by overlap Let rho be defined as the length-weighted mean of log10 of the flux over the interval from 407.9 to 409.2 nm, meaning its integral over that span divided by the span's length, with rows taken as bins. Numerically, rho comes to 1.02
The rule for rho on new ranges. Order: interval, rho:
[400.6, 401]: 1.04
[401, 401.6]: 1.03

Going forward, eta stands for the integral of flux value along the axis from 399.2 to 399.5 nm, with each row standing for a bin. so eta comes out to 3.27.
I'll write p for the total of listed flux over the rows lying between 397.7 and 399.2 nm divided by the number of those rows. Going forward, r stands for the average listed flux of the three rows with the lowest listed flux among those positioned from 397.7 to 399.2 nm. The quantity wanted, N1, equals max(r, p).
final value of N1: 10.9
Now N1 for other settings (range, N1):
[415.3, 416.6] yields 9.7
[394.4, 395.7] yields 11.6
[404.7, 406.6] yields 10.6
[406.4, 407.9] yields 10.9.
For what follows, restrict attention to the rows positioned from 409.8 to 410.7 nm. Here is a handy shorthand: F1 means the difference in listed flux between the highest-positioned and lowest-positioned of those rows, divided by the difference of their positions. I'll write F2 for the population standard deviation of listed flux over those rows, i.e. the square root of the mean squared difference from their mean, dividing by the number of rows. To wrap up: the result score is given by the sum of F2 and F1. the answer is -0.5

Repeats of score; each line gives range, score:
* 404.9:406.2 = -0.1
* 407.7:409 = 0.8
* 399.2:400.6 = 0.0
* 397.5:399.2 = -0.6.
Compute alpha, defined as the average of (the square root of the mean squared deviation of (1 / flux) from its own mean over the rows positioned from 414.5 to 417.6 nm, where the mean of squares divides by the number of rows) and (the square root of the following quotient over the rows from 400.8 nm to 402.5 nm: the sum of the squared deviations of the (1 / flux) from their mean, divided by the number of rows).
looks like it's 0.0044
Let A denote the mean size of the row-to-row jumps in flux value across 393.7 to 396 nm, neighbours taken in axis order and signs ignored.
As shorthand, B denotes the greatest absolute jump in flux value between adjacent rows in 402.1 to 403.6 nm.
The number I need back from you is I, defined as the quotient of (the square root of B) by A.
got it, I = 1.6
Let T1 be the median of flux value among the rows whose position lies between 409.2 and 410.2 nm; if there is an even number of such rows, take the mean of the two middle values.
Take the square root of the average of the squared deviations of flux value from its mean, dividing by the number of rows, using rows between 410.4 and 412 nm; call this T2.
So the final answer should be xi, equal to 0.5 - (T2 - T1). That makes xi 10.8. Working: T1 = 10.5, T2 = 0.24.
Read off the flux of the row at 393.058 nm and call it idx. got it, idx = 11.81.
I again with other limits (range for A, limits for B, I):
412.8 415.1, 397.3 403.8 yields 1.7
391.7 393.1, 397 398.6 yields 1.5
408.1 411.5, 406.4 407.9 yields 1.9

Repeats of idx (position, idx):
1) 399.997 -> 11.35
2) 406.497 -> 10.89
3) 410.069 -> 11.35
